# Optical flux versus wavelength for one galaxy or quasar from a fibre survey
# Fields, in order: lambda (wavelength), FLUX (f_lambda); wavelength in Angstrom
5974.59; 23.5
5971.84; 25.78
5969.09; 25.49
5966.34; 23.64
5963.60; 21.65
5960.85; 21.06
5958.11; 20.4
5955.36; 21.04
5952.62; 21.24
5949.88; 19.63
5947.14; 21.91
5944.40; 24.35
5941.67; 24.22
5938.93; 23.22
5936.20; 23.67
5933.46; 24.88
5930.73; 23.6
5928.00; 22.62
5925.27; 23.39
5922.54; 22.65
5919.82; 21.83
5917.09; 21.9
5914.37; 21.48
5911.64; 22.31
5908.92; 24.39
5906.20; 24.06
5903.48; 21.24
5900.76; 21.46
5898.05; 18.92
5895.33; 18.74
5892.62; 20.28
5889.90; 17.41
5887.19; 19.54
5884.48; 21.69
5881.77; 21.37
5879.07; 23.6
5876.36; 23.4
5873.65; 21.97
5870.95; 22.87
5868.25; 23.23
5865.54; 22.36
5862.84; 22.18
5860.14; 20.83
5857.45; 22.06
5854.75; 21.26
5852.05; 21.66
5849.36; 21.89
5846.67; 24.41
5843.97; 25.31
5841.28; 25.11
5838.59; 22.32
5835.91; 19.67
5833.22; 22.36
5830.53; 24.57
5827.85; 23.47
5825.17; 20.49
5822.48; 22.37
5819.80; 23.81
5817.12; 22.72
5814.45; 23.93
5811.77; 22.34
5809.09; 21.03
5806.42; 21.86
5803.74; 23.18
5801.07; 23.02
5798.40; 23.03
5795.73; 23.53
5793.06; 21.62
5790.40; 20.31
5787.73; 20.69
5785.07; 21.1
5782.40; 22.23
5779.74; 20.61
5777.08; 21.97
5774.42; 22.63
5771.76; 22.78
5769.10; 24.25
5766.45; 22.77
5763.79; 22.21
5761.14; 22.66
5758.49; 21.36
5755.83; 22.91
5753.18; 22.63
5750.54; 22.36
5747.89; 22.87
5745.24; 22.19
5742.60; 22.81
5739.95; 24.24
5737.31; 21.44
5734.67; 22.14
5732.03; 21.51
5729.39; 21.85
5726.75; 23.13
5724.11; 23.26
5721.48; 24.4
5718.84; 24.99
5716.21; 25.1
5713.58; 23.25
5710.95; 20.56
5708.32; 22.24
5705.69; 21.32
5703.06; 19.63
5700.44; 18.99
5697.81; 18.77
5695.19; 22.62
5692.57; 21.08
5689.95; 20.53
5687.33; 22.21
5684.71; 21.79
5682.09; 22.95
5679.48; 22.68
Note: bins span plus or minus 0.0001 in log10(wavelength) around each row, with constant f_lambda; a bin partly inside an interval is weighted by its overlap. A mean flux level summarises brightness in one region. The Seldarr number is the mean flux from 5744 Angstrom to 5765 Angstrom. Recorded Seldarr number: 22.40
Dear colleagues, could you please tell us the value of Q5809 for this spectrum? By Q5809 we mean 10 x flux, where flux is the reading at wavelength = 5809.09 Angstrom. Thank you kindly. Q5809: 210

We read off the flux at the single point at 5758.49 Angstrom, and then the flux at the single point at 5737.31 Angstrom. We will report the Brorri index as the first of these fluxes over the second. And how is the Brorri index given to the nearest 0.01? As 1.00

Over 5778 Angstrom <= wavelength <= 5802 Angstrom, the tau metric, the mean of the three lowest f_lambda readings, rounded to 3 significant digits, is 20.5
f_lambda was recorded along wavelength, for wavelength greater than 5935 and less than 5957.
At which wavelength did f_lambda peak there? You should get 5944.40 Angstrom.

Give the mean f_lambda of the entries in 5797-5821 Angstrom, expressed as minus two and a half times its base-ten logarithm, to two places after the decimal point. -3.39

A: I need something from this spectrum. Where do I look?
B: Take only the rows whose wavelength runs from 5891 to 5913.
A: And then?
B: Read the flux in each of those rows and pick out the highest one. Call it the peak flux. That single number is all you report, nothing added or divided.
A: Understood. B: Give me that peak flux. 24.39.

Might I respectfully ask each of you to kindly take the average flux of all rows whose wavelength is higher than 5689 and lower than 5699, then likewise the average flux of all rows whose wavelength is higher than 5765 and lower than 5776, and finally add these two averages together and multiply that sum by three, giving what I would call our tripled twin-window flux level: 132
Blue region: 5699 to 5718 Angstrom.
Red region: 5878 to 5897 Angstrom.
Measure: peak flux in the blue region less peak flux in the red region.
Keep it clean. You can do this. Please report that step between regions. 1.5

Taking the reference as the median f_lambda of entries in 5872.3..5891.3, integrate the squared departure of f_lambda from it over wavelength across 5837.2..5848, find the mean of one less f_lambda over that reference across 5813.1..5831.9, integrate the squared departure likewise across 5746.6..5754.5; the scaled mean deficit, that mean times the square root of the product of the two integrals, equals -1.6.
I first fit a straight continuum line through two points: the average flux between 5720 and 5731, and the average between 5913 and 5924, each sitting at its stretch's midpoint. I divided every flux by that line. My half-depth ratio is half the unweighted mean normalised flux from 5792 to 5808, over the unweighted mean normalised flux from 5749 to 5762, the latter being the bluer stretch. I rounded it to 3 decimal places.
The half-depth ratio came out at 0.513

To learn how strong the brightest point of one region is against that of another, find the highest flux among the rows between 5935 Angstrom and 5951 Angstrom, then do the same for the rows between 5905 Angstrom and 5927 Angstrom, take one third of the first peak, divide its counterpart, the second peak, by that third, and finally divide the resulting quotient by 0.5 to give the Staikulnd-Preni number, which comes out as 6.0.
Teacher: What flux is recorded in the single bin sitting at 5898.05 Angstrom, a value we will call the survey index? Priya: 18.92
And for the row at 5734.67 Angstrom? 22.14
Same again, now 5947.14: 21.91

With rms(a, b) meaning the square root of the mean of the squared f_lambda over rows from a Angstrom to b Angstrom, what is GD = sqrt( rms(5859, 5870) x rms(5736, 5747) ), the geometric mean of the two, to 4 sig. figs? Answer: 22.43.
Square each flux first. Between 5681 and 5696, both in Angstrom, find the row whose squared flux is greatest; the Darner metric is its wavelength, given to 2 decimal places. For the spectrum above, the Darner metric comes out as 5682.09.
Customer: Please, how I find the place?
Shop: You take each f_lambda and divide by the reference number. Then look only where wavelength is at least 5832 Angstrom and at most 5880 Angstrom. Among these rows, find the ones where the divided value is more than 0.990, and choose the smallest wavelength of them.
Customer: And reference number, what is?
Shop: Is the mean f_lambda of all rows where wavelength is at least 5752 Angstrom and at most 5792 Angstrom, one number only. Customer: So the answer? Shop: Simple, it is 5833.22 Angstrom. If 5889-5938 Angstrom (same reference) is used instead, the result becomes 5906.20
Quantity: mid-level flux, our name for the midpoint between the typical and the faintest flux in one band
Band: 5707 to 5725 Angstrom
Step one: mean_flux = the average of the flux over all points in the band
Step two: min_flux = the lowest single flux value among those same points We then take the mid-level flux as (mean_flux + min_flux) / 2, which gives 22.0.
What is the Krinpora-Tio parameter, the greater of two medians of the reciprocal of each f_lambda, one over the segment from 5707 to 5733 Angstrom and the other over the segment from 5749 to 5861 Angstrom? 0.0447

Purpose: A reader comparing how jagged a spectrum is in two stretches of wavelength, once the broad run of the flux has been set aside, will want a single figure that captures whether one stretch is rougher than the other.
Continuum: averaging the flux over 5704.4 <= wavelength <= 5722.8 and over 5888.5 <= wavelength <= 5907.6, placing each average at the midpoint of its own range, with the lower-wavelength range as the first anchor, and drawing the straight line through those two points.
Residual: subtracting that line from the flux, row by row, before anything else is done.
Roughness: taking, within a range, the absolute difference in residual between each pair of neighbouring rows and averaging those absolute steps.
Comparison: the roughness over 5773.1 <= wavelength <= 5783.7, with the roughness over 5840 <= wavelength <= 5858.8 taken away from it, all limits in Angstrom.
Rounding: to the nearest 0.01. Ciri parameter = 0.37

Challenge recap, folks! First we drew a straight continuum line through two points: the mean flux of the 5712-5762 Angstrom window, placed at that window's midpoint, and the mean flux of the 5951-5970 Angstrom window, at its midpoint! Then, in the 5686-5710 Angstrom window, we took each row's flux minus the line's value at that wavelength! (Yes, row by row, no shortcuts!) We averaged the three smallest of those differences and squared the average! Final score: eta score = 15.3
